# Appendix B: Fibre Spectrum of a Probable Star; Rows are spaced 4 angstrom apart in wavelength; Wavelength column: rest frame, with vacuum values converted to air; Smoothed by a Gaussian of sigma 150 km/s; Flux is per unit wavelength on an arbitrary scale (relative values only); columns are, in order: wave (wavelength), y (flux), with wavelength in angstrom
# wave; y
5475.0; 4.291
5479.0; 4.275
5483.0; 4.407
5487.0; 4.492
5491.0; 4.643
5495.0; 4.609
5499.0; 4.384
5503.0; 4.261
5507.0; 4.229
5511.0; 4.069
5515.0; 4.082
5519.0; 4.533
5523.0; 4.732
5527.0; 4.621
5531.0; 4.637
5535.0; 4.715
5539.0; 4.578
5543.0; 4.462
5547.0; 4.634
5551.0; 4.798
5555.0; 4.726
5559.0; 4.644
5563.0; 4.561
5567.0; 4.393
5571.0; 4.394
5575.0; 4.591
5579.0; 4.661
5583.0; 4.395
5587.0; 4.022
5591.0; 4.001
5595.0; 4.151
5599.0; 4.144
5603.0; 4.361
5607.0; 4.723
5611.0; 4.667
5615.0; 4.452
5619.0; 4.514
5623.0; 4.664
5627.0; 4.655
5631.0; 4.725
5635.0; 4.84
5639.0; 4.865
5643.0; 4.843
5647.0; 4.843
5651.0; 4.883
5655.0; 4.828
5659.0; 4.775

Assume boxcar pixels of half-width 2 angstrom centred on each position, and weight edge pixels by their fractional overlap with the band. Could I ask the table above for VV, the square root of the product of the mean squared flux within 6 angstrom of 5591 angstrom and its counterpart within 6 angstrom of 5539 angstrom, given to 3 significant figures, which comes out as 18.6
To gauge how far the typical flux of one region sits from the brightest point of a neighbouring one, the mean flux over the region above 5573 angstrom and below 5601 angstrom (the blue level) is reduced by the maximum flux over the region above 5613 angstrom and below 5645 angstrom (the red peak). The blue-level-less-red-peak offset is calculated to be -0.584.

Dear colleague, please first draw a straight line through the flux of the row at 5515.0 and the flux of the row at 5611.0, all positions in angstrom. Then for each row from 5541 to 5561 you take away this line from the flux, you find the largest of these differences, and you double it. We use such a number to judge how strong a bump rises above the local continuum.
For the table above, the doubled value 1.0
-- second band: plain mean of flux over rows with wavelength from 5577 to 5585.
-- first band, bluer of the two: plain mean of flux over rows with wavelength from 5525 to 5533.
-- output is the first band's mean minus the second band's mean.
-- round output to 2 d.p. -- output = 0.10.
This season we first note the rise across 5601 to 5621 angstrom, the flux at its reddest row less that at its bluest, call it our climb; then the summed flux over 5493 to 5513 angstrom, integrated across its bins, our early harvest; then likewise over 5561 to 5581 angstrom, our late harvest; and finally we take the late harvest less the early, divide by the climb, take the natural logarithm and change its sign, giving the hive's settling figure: -3.3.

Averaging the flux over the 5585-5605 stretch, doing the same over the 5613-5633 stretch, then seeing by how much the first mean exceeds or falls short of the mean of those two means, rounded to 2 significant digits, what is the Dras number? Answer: -0.23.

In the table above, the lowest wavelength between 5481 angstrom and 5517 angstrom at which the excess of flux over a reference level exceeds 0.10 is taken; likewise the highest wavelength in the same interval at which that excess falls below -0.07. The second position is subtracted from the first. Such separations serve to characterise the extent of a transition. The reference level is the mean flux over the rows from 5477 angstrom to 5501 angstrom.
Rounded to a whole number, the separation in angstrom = -24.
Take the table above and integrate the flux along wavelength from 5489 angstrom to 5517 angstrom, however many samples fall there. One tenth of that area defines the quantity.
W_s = 12.11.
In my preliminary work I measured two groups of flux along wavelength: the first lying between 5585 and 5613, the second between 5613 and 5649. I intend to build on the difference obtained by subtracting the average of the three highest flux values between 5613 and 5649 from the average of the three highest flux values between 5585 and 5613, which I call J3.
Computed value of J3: -0.27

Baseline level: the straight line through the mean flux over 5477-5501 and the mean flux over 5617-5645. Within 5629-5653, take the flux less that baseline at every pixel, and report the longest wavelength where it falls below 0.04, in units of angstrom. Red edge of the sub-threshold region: 5631.0 angstrom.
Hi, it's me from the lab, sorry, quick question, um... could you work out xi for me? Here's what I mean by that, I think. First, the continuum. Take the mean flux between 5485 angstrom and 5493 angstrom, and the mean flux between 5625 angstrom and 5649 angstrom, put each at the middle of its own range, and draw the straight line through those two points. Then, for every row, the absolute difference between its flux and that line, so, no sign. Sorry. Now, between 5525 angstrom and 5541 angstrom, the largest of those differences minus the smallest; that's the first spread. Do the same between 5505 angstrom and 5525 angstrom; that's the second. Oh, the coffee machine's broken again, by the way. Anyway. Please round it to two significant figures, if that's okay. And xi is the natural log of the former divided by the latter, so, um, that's -1.8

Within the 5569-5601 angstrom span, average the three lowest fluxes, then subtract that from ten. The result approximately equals 5.9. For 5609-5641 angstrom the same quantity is 5.5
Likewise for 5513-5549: 5.6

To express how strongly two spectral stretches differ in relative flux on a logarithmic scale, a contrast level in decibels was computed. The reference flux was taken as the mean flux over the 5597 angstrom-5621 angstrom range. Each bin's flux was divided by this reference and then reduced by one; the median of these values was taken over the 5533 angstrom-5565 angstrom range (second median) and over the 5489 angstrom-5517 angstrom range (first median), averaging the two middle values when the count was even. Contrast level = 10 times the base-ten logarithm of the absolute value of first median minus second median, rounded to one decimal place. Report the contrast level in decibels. -10.7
